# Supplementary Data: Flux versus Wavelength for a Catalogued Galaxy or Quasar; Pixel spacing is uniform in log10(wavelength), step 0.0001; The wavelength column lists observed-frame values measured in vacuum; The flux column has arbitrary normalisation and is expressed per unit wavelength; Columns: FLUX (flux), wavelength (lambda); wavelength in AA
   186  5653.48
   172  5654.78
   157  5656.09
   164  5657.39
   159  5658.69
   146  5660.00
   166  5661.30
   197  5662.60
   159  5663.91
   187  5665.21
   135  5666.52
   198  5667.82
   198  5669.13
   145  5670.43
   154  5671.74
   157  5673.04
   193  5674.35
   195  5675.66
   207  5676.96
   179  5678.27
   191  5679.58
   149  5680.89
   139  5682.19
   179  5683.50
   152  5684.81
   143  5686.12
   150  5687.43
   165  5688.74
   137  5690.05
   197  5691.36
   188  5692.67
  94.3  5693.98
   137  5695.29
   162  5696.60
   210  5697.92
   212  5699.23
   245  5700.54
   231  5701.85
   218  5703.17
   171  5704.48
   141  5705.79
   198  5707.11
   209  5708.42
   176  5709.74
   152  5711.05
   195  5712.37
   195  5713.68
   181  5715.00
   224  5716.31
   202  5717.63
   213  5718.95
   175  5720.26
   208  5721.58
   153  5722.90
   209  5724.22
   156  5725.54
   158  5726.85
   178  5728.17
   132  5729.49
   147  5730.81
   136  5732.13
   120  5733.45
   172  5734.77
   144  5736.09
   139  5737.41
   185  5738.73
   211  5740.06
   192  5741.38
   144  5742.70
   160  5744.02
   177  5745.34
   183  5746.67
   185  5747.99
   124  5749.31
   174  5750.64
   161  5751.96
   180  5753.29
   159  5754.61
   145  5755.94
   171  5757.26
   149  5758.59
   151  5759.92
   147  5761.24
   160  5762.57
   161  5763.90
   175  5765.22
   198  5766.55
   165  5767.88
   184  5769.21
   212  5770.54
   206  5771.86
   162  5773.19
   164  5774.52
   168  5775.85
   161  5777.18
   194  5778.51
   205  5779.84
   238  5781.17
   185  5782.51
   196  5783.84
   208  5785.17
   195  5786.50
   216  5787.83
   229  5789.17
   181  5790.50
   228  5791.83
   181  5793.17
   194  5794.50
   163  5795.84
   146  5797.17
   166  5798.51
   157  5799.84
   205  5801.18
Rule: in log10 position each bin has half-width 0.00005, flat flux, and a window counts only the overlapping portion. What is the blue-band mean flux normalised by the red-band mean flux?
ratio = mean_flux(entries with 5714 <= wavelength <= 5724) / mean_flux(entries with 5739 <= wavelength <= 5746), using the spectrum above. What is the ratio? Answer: 1.10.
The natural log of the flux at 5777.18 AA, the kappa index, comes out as 5.08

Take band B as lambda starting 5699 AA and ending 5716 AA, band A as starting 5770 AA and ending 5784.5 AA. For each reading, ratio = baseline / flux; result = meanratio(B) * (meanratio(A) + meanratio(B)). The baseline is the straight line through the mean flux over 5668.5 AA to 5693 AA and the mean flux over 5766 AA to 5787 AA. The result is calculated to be 1.79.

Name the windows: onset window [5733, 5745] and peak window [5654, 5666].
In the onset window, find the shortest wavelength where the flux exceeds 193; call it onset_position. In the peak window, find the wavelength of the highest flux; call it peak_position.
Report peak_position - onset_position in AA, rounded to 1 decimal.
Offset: -77.5 AA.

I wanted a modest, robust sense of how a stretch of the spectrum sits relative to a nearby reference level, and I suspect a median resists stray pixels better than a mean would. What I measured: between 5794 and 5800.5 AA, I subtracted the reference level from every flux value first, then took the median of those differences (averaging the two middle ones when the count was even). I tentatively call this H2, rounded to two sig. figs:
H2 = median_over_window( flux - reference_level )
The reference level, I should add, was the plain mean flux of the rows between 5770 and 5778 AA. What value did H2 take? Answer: -16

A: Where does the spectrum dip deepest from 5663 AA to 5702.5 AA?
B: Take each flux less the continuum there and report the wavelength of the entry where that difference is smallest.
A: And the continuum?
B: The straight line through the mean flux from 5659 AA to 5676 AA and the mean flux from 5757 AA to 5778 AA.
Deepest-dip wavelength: 5693.98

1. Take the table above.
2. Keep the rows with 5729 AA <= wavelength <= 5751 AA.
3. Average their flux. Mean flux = 160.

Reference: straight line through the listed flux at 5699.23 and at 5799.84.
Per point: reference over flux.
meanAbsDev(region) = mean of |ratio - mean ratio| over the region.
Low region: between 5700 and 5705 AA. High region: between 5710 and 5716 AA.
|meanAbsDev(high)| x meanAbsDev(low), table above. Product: 0.012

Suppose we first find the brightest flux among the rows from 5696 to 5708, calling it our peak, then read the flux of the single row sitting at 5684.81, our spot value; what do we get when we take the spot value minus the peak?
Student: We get -93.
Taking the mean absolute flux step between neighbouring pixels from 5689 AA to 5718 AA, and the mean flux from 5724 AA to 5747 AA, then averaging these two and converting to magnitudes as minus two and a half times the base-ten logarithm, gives -4.97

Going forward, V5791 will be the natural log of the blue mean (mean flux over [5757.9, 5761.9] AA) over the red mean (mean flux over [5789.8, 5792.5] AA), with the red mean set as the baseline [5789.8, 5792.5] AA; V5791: -0.32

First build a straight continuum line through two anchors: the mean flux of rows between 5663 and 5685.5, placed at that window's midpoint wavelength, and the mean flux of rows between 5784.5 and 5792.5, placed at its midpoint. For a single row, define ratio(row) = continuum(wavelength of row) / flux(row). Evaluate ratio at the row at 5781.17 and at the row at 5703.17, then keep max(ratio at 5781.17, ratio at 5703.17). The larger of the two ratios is 0.87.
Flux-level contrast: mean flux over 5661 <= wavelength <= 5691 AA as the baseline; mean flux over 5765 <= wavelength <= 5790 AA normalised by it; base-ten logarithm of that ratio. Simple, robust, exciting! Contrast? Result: 0.06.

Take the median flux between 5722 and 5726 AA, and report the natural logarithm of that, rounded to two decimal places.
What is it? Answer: 5.05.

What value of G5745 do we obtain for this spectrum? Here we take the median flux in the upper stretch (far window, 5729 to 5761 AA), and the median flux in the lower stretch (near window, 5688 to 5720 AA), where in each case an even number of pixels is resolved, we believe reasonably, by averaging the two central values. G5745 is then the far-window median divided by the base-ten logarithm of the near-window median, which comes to 70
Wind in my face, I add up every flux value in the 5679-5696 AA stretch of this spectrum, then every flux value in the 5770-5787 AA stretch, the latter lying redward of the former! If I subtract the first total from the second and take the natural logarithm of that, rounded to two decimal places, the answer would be 6.16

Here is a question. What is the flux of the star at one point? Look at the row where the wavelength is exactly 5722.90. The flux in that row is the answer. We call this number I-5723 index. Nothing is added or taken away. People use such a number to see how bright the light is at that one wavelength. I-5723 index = 153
